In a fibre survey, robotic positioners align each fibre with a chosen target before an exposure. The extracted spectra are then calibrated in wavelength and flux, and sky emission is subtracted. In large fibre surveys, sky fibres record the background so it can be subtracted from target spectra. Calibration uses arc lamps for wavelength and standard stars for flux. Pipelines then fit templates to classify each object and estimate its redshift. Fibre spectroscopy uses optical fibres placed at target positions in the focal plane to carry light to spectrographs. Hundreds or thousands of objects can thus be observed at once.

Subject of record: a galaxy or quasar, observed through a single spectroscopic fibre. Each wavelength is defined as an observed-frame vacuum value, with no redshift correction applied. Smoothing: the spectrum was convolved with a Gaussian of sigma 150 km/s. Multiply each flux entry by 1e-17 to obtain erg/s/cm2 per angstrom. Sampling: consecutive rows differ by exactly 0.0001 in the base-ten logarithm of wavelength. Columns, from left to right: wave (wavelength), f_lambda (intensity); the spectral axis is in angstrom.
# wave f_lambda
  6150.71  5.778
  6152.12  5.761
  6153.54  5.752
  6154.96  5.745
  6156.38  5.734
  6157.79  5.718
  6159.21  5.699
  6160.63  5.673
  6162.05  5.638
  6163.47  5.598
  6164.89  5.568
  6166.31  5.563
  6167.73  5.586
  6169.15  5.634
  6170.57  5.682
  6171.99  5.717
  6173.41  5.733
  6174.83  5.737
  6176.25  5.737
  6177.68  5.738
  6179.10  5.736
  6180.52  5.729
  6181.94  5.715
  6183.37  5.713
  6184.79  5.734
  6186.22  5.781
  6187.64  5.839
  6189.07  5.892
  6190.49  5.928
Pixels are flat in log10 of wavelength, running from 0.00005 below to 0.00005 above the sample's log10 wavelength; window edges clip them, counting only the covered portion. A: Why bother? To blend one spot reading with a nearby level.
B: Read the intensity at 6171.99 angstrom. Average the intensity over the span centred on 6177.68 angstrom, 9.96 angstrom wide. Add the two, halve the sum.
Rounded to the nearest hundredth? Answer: 5.72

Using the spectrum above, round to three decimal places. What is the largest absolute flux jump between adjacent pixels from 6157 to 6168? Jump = 0.040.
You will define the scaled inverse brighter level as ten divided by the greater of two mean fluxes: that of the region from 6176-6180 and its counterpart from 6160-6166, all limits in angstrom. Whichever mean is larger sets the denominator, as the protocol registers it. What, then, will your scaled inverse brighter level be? 1.74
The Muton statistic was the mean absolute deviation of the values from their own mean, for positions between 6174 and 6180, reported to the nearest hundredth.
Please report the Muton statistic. 0.00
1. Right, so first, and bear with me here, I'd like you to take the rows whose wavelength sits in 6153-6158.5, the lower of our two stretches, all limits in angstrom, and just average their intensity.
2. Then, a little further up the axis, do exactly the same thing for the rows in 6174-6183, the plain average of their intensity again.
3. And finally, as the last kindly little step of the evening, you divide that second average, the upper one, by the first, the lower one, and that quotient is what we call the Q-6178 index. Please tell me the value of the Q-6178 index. 1.00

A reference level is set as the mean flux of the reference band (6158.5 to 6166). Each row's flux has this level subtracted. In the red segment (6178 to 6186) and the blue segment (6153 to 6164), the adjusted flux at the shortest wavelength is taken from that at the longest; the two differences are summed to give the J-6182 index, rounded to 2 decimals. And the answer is -0.16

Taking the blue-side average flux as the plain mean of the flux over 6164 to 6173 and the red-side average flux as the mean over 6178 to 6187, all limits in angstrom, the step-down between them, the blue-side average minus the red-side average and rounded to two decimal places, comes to -0.11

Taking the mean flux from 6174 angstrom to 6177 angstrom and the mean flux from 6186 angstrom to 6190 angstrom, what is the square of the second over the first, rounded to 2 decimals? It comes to 1.04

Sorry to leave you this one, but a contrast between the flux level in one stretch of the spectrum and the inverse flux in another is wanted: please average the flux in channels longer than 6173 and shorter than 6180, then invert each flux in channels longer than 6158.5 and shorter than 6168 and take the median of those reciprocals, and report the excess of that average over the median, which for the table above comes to 5.56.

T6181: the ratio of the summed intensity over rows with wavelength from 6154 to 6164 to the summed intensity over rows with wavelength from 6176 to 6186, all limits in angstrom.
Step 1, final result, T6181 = 0.993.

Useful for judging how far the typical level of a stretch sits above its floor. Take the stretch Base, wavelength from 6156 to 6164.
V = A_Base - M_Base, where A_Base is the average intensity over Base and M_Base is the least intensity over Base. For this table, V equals 0.079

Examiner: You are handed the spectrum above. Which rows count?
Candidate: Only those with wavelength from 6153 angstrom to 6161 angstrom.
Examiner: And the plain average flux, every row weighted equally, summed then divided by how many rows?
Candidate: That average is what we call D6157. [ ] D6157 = 5.72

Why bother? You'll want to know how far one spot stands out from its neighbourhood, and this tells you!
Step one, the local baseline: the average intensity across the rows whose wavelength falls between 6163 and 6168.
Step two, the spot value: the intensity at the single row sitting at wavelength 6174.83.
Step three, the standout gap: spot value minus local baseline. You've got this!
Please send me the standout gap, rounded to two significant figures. 0.16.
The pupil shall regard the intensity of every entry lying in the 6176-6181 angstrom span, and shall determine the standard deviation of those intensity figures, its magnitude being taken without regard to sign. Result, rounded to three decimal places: 0.004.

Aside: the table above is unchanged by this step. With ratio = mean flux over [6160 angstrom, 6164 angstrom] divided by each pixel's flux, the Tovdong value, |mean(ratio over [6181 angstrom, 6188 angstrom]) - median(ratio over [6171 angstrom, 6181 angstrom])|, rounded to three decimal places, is 0.003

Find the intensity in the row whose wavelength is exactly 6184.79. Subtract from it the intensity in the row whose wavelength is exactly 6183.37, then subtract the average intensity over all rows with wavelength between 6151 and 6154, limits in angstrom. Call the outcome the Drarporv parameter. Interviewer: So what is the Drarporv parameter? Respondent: -5.74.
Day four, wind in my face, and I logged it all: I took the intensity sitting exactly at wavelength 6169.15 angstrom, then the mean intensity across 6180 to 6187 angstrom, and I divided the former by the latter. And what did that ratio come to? 0.98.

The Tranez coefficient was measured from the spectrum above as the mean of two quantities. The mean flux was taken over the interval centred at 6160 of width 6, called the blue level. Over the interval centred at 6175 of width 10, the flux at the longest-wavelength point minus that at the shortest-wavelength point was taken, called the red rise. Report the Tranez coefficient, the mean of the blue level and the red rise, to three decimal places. 2.868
